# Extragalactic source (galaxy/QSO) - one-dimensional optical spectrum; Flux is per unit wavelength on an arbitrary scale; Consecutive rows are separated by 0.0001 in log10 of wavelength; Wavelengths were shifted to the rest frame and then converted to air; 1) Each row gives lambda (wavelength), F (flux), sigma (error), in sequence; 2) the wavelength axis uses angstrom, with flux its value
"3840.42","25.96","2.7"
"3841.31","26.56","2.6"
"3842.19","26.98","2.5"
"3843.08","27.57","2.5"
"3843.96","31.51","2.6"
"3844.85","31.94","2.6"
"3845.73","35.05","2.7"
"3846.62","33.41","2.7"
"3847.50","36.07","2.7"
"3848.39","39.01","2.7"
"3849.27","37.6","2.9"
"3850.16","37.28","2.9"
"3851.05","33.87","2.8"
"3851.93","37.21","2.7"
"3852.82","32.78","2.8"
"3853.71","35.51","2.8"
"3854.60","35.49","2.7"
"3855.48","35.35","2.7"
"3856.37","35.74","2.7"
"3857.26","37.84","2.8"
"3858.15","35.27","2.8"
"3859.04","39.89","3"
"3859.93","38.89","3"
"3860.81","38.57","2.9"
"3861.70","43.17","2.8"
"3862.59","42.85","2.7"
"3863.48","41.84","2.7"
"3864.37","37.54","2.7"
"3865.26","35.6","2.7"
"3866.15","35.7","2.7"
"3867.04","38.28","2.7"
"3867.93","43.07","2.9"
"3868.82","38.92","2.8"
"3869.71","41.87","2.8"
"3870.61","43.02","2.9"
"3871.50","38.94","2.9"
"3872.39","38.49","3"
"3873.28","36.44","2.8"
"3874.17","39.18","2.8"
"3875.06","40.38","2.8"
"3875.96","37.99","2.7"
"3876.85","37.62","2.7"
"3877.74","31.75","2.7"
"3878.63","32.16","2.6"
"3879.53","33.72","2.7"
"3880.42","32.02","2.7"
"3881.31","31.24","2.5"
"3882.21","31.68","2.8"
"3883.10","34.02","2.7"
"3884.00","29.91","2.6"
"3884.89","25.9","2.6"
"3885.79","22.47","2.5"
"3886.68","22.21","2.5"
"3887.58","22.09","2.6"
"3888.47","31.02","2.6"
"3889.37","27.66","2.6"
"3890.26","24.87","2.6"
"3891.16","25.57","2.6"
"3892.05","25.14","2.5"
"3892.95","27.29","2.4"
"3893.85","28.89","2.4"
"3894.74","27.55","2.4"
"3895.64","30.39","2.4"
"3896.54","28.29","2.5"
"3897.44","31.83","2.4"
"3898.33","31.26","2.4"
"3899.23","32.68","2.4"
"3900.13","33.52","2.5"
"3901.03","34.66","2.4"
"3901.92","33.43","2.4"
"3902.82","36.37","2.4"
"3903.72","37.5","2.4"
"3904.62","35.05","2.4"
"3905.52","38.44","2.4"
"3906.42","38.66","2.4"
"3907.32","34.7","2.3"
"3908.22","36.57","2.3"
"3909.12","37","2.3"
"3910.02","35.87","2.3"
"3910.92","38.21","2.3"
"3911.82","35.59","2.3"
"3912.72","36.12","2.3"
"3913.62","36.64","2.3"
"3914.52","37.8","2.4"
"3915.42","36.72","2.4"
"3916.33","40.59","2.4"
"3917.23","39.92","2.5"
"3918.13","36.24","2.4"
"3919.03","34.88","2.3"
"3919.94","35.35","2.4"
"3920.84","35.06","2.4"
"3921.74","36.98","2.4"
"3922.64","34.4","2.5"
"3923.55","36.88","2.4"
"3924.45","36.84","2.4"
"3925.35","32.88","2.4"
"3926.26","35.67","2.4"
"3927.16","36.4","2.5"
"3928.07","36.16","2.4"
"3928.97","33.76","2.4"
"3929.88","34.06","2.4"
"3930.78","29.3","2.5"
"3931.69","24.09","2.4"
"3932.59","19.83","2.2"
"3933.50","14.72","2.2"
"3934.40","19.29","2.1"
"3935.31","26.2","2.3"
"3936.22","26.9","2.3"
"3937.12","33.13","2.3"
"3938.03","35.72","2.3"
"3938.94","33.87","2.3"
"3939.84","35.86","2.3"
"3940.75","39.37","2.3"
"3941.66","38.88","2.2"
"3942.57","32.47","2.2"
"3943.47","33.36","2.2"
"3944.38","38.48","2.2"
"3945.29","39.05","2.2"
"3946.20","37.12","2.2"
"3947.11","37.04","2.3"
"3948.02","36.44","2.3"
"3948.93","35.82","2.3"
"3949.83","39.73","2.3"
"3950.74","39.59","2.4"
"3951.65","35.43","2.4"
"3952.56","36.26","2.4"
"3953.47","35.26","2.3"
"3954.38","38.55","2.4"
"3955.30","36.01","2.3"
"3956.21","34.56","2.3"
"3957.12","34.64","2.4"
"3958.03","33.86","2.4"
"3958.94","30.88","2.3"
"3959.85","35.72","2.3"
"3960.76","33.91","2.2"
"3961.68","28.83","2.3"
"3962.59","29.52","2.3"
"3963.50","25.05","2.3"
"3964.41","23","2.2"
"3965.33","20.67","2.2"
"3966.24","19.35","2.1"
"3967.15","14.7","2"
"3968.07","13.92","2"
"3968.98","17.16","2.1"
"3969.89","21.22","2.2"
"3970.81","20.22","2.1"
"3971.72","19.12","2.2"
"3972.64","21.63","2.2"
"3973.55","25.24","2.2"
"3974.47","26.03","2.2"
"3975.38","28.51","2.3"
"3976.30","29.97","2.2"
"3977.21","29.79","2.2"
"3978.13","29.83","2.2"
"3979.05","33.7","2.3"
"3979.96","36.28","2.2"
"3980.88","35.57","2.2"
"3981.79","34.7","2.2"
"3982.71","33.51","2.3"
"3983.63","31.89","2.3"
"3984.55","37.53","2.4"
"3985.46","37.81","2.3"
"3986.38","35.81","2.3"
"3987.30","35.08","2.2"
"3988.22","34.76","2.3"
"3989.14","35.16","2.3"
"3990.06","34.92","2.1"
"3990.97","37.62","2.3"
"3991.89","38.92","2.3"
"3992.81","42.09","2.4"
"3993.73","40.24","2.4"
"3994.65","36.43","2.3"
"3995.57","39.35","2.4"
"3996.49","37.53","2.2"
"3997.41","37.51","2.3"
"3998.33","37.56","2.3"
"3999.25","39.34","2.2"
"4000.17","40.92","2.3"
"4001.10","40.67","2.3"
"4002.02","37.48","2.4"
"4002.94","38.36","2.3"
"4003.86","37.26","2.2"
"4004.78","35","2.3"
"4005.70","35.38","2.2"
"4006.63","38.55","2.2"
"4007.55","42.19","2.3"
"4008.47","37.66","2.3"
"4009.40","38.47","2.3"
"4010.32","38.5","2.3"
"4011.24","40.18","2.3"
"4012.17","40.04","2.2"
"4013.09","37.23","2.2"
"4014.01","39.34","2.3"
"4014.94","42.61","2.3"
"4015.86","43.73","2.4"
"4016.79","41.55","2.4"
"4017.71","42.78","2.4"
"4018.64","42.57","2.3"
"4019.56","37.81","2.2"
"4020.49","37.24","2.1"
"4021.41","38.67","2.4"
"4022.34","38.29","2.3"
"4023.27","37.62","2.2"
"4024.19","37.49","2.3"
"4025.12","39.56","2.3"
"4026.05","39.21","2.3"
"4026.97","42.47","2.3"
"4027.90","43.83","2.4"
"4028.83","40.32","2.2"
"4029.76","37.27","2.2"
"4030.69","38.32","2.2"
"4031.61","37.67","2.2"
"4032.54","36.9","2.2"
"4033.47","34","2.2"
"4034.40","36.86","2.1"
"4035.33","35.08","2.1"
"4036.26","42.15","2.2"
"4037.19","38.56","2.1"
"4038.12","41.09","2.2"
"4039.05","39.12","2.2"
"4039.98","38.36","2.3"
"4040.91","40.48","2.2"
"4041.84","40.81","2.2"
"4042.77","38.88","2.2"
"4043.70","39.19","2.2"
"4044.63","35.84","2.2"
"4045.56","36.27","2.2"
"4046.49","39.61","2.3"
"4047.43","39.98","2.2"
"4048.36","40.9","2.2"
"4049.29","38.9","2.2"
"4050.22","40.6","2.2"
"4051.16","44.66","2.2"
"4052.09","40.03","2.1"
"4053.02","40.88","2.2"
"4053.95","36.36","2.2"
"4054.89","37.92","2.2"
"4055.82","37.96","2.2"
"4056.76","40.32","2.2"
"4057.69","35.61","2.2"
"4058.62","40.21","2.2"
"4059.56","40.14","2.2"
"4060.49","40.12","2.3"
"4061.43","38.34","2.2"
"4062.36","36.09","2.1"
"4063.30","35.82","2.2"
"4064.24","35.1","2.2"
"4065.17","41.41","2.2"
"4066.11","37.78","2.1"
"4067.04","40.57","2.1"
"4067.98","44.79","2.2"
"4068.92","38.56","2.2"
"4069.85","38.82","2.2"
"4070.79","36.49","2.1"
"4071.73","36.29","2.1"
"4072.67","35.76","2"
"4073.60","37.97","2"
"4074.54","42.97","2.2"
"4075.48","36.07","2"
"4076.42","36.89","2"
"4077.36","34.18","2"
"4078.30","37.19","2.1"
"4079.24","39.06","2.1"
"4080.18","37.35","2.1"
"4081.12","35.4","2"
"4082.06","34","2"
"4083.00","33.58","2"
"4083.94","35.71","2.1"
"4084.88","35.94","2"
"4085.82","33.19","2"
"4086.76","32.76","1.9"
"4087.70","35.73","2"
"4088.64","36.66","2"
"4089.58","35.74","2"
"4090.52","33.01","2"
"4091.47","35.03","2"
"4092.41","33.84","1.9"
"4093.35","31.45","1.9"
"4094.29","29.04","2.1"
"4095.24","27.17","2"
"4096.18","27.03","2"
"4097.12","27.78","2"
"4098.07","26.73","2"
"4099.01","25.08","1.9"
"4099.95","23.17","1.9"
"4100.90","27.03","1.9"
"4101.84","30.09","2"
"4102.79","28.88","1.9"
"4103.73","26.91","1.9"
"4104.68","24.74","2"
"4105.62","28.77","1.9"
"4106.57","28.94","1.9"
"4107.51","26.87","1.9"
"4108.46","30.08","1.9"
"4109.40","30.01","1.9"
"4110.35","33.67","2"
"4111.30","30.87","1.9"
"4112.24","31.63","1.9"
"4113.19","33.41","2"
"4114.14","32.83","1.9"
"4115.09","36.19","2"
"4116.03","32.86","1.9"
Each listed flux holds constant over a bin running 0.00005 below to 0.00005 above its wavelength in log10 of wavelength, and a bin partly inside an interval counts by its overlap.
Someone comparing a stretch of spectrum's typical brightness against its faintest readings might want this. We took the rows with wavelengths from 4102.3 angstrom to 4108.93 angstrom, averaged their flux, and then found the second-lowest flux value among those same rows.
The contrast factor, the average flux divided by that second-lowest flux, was 1.04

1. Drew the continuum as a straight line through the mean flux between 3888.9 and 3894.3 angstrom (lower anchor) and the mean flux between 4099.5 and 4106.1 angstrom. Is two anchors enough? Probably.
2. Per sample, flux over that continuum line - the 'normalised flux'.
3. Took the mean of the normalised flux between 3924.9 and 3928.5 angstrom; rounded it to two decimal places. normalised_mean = 1.32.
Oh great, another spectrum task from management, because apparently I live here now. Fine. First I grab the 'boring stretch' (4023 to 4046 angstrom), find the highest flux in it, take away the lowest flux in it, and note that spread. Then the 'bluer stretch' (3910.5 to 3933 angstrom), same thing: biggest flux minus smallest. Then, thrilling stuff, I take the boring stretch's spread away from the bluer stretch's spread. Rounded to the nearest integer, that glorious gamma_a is 11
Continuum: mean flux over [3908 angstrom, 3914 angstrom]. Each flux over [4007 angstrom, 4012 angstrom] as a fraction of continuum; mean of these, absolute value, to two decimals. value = 1.08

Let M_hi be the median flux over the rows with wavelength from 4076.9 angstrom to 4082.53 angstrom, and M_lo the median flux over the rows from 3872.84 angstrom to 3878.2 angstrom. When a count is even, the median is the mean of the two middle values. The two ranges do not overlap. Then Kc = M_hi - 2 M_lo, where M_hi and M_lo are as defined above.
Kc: -39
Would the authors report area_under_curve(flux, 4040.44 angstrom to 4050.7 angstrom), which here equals 402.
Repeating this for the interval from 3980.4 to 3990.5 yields 355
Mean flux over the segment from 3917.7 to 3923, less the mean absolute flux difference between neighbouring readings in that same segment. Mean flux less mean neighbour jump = 34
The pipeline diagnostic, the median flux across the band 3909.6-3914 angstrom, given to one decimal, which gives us 36.1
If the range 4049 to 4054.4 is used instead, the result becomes 40.3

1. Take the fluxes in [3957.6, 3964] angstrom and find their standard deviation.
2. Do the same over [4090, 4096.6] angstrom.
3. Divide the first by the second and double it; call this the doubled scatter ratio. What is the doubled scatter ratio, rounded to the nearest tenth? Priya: 2.3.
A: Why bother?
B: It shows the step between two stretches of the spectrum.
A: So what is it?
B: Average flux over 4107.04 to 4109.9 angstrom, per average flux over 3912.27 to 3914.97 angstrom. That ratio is 0.79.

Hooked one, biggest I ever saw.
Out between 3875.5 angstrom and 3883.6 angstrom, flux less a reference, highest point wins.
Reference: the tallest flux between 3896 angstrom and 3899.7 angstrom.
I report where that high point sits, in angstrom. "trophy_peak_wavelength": 3875.96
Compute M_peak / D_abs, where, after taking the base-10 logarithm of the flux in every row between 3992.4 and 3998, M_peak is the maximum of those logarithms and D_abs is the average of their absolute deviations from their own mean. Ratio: 86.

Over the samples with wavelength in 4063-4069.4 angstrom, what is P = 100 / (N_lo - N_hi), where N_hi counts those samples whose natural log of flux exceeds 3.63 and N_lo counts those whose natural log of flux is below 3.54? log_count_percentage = -20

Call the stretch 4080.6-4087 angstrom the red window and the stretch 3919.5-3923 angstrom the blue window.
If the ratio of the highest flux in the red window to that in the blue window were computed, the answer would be 0.97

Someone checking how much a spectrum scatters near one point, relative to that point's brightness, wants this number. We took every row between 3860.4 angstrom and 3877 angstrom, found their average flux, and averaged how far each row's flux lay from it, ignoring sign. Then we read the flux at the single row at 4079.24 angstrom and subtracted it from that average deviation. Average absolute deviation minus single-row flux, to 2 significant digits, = -37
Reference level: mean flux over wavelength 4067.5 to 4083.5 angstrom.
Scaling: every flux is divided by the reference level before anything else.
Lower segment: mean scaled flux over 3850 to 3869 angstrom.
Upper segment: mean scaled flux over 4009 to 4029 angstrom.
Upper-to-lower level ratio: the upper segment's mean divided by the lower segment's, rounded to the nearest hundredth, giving 1.06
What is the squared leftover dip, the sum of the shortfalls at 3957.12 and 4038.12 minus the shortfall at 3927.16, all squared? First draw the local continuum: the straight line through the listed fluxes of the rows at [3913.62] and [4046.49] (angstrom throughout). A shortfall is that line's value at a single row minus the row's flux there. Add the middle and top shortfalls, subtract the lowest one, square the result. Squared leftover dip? 1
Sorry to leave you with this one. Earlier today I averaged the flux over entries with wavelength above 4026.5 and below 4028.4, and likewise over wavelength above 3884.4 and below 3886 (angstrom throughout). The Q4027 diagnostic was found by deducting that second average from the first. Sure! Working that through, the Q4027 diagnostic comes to 19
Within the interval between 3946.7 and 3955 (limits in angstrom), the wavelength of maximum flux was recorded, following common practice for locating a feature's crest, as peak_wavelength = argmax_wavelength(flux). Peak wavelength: 3949.83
